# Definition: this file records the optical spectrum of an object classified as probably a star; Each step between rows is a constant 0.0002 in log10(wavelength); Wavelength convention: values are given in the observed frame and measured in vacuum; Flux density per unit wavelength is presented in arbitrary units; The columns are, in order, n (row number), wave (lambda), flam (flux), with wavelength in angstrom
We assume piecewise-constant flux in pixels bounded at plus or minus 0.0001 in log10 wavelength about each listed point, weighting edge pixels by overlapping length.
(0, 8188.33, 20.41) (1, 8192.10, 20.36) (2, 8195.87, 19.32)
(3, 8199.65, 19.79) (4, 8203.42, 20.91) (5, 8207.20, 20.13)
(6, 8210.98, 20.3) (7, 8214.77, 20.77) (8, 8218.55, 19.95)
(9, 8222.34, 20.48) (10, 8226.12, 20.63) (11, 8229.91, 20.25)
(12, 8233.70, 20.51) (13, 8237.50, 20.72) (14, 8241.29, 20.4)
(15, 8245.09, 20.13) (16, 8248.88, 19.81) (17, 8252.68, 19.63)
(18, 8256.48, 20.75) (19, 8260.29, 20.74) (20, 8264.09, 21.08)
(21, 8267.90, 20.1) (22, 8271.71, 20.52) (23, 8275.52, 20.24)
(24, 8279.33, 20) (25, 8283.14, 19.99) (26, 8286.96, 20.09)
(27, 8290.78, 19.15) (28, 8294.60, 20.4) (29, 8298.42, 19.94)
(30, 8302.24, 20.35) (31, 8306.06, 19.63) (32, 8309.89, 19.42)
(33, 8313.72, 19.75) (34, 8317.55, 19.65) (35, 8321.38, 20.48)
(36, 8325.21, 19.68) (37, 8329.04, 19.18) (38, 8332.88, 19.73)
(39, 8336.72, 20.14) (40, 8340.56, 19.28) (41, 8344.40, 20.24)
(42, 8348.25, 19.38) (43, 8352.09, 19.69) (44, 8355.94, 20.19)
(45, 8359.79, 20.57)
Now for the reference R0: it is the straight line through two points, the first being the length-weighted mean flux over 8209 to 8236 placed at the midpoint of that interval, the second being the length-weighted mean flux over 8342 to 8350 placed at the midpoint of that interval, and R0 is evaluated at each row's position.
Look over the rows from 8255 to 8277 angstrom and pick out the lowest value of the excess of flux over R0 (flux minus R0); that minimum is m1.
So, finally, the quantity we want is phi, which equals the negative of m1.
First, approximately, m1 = -0.08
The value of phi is 0.08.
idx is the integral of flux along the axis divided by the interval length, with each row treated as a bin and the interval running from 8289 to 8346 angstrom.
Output 19.8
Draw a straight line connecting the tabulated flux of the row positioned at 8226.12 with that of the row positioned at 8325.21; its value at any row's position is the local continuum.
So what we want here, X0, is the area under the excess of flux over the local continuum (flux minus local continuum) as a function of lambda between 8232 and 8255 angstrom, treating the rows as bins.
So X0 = -6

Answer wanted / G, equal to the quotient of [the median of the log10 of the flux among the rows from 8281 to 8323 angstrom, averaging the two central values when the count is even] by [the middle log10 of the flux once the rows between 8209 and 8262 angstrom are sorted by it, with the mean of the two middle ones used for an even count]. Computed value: 0.99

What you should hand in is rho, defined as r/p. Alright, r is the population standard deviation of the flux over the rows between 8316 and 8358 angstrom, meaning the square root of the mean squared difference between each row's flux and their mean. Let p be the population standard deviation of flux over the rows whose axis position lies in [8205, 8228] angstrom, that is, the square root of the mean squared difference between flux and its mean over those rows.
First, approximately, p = 0.28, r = 0.41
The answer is 1.44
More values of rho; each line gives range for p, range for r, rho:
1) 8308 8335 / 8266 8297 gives 1.04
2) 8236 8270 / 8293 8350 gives 0.89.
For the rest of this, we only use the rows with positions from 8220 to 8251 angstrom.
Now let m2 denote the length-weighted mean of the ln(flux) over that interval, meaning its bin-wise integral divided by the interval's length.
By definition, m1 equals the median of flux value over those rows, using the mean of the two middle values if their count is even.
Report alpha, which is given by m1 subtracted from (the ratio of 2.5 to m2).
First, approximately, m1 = 20.4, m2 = 3.01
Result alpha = -19.61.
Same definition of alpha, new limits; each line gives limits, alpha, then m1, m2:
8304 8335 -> -18.83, 19.7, 2.98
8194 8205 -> -18.96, 19.8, 2.99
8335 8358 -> -19.08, 19.9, 2.99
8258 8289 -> -19.34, 20.2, 3.01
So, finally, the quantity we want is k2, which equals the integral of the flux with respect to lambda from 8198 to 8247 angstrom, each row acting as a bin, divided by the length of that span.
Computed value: 20.4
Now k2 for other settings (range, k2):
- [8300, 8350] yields 19.8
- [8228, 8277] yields 20.4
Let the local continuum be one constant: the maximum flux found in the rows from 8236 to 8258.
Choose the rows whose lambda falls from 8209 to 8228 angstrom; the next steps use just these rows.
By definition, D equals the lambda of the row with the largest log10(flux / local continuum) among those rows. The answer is 8214.77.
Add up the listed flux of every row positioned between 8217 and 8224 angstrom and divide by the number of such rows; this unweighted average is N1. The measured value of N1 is 20.2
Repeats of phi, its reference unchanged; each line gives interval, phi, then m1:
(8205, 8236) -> 0.48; -0.48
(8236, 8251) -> 0.47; -0.47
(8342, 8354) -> 0.38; -0.38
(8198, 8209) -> 0.74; -0.74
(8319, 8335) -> 0.68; -0.68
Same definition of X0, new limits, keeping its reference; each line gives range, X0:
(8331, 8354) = 5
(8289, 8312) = -2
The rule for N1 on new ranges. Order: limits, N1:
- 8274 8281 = 20.1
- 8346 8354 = 19.5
